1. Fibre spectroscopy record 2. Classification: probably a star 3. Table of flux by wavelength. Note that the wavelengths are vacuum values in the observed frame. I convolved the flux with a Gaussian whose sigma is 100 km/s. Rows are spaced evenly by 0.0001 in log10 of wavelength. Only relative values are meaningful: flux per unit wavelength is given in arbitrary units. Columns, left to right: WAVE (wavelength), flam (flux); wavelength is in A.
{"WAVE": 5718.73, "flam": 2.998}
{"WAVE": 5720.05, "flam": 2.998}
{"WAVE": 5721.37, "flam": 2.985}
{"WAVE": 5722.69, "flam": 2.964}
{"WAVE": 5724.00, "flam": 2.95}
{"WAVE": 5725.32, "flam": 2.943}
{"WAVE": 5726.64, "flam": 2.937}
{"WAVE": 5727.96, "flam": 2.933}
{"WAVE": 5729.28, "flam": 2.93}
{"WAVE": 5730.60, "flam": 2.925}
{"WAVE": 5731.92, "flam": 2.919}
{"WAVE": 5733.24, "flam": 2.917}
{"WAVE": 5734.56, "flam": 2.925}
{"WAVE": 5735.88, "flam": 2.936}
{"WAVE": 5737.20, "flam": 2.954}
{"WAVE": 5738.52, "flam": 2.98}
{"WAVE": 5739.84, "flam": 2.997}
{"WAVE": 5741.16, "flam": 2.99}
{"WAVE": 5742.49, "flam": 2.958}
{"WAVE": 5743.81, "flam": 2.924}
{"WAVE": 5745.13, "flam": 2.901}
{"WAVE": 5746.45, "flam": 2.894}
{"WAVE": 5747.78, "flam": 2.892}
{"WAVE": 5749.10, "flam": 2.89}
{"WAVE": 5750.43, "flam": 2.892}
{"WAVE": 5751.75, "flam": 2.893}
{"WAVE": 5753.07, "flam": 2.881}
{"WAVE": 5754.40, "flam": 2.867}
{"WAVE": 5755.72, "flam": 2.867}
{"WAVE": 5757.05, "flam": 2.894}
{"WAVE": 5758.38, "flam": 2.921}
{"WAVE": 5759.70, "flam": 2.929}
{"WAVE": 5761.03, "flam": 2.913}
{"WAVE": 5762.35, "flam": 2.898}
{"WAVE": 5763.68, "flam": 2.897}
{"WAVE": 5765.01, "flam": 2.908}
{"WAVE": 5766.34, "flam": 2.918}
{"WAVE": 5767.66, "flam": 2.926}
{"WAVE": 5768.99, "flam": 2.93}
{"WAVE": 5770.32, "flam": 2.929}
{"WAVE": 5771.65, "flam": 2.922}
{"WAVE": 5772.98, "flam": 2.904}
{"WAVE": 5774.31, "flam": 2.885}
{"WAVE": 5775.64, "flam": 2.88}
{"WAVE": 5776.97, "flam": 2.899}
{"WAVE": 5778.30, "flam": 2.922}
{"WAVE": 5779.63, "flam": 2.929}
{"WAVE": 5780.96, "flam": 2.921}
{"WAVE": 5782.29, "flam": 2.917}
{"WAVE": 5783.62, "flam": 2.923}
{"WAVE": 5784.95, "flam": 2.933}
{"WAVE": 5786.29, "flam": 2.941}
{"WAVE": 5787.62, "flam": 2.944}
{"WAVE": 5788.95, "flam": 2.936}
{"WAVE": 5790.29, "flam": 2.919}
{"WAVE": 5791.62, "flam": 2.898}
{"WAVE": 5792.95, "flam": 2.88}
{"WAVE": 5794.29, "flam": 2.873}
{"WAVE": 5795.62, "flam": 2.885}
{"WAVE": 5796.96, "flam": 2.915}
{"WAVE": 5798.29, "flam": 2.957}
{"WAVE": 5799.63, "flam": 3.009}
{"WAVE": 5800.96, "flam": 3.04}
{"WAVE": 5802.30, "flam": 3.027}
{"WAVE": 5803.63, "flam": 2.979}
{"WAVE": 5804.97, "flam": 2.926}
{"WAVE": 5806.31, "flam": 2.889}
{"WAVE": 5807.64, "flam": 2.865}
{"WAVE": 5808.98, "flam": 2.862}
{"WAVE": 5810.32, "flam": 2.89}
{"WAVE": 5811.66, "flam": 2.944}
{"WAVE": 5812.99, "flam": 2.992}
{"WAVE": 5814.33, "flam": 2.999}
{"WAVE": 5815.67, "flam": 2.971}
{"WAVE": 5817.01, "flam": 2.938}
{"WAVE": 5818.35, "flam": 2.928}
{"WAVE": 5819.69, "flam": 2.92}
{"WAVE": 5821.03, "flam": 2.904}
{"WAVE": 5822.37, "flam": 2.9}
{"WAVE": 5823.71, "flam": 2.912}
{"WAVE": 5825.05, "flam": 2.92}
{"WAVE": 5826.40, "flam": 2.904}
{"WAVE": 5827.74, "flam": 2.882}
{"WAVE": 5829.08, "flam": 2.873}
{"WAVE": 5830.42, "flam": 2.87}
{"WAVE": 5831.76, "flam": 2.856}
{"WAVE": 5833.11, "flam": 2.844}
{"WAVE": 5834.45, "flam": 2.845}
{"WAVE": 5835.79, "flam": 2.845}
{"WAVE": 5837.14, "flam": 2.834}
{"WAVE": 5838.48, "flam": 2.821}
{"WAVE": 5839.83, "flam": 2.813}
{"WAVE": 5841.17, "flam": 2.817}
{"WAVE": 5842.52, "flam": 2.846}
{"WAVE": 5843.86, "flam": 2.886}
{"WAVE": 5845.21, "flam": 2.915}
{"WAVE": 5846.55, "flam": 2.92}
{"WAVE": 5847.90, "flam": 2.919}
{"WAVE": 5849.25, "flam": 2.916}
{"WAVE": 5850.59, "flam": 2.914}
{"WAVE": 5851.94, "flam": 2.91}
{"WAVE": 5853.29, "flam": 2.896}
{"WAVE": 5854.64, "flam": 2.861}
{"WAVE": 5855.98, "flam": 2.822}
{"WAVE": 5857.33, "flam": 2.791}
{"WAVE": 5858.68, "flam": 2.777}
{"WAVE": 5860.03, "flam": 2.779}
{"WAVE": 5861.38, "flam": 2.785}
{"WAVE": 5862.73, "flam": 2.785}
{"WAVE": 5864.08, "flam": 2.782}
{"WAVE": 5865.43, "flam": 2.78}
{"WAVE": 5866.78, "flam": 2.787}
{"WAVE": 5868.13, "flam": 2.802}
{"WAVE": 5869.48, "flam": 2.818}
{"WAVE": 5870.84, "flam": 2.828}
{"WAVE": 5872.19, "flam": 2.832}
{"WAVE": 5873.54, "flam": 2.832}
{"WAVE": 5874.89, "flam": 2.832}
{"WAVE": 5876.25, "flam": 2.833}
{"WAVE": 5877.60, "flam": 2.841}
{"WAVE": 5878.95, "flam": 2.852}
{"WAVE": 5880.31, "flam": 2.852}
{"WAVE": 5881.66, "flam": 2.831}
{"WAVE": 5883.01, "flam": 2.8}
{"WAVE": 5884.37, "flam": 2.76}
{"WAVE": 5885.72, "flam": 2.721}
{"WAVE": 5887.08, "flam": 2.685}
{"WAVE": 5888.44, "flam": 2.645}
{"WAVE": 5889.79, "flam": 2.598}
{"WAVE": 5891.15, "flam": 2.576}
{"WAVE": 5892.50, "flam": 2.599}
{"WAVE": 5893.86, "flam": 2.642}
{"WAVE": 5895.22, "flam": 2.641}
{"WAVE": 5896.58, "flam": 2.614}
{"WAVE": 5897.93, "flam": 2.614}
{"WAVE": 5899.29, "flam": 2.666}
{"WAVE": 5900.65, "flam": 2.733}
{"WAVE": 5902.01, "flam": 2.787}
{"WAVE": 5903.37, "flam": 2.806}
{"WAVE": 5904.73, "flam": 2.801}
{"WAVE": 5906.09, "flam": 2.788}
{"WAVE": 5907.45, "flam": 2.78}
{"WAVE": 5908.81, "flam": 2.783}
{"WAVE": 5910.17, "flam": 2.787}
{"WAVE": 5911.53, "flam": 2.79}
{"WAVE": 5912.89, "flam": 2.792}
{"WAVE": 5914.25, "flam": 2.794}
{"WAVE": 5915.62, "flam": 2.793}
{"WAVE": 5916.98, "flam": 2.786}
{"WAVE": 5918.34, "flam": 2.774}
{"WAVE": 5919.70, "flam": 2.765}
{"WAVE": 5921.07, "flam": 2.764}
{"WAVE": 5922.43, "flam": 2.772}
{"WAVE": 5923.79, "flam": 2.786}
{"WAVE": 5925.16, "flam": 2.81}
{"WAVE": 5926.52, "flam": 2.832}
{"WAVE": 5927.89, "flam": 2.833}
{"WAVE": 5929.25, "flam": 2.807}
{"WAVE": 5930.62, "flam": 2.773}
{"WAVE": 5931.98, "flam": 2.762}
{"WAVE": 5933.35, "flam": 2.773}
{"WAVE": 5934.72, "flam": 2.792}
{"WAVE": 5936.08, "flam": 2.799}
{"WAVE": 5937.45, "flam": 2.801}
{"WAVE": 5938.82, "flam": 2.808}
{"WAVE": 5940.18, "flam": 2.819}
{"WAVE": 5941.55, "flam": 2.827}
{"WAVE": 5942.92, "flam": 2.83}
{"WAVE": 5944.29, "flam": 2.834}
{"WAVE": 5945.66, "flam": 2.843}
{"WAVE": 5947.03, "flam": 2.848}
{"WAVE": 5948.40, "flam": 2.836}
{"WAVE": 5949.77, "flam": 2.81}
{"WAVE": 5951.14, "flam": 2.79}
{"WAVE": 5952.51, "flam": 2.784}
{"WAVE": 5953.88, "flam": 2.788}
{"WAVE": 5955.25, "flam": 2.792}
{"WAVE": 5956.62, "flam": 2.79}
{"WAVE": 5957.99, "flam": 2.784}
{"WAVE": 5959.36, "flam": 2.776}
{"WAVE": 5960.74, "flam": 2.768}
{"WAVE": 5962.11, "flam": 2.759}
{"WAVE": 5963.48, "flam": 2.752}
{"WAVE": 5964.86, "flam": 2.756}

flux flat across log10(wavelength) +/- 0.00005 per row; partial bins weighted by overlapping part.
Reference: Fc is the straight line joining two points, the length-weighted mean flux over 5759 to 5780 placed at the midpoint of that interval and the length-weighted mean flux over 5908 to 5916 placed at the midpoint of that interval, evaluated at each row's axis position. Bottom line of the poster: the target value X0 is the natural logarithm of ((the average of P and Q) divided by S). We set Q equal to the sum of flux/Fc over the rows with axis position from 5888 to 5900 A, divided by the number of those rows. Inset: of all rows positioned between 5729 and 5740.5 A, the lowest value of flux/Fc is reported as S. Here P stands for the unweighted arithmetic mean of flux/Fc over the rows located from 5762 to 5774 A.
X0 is -0.024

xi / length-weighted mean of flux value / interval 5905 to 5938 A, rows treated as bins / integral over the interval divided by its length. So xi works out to 2.79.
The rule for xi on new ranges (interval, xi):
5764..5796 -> 2.91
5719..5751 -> 2.94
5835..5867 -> 2.84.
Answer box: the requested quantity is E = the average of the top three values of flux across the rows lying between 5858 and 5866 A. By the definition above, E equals 2.78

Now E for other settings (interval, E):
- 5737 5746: 2.99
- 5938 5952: 2.84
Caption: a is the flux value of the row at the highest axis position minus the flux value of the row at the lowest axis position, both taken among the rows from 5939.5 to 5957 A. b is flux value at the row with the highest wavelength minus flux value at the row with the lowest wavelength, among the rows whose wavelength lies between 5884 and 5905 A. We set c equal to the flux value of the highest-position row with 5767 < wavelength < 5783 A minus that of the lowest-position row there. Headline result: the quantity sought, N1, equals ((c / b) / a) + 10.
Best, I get 18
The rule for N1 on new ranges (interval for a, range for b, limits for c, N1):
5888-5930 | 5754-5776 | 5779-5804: 34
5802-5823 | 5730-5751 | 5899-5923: 35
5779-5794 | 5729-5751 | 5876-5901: -44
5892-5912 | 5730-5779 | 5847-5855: 111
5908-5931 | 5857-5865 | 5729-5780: -1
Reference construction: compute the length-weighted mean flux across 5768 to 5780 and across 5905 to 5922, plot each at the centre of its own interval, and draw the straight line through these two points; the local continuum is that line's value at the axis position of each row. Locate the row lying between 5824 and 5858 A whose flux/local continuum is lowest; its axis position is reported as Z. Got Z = 5857.33 A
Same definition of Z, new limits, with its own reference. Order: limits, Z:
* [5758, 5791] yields 5775.64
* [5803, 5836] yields 5808.98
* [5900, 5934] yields 5900.65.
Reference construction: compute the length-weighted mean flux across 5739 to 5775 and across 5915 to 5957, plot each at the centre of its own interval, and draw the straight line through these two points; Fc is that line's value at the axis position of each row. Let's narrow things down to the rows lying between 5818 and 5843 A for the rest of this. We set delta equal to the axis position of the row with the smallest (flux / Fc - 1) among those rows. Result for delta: 5839.83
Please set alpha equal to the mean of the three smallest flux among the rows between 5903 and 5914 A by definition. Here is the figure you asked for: 2.78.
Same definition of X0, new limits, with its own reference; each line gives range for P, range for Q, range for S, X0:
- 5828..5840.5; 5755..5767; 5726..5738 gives 0.005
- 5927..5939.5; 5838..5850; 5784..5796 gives 0.015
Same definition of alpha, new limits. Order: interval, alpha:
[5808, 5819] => 2.89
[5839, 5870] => 2.78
